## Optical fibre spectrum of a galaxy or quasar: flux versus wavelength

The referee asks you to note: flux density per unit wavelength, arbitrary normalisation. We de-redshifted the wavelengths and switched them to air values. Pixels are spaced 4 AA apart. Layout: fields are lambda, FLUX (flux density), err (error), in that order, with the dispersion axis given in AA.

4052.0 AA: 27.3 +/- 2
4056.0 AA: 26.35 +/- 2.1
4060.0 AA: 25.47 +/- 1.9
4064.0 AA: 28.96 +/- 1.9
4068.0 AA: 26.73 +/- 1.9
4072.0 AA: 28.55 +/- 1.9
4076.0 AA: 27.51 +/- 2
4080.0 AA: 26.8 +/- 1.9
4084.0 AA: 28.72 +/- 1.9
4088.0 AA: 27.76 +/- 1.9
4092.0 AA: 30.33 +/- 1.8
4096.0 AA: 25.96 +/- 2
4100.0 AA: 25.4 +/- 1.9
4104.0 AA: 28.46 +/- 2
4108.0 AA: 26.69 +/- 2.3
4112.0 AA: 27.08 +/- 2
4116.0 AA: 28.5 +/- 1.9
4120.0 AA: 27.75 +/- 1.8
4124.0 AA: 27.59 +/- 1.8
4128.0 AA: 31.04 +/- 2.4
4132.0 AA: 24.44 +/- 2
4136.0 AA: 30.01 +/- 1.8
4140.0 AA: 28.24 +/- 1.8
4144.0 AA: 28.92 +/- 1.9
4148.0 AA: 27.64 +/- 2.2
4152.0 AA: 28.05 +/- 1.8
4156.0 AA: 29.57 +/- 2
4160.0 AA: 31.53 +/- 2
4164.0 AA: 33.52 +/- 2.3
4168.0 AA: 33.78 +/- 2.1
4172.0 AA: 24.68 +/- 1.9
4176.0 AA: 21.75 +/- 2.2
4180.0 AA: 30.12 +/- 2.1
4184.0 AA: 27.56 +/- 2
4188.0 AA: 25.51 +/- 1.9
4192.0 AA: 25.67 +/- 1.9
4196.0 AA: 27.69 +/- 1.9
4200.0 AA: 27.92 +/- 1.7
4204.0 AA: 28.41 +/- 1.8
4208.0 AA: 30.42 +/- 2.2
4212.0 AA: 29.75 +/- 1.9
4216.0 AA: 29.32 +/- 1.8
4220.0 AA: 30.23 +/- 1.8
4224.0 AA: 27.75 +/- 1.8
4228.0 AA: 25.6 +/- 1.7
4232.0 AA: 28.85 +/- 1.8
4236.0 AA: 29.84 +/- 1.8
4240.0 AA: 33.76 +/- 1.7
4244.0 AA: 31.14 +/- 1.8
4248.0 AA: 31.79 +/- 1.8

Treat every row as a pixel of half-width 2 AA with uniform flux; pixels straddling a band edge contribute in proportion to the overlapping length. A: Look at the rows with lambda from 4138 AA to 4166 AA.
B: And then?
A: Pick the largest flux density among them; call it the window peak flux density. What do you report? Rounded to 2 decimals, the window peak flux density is 33.52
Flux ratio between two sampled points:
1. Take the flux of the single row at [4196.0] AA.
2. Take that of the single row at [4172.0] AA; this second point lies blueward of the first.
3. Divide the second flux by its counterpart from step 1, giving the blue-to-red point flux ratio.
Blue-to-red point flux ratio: 0.89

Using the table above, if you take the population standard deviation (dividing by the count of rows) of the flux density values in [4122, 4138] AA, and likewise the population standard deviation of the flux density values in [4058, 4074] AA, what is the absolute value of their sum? 3.9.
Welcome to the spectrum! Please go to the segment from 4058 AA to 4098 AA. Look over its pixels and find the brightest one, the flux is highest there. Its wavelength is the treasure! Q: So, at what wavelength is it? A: 4092.0 AA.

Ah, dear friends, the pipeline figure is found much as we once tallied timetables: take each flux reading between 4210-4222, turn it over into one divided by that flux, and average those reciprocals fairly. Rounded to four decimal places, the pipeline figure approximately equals 0.0336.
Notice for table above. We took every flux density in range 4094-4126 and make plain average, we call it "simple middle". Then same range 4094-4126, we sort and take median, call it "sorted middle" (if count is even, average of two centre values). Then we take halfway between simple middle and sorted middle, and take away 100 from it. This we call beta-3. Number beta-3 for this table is -72.7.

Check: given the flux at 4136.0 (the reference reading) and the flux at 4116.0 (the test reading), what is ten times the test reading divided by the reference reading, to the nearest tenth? 9.5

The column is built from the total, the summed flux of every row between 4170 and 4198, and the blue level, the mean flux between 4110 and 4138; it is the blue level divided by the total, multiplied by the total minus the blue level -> 23.8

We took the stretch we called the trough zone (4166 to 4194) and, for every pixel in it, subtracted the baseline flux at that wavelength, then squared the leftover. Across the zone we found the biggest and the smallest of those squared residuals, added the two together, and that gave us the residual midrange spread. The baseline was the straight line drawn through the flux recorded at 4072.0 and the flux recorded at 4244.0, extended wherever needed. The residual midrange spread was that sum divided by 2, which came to 35.0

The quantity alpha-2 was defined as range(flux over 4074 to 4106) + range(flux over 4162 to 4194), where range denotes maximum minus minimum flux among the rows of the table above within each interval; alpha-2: 17.0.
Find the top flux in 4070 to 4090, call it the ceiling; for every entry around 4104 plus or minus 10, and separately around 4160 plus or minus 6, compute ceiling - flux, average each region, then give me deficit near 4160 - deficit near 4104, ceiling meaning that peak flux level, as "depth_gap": -4.8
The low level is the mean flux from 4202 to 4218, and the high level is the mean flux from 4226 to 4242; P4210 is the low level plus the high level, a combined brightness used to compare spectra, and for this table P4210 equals 59.0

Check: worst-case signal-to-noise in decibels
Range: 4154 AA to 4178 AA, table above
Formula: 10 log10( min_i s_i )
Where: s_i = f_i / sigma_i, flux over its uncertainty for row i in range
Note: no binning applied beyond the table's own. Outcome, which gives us 9.95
